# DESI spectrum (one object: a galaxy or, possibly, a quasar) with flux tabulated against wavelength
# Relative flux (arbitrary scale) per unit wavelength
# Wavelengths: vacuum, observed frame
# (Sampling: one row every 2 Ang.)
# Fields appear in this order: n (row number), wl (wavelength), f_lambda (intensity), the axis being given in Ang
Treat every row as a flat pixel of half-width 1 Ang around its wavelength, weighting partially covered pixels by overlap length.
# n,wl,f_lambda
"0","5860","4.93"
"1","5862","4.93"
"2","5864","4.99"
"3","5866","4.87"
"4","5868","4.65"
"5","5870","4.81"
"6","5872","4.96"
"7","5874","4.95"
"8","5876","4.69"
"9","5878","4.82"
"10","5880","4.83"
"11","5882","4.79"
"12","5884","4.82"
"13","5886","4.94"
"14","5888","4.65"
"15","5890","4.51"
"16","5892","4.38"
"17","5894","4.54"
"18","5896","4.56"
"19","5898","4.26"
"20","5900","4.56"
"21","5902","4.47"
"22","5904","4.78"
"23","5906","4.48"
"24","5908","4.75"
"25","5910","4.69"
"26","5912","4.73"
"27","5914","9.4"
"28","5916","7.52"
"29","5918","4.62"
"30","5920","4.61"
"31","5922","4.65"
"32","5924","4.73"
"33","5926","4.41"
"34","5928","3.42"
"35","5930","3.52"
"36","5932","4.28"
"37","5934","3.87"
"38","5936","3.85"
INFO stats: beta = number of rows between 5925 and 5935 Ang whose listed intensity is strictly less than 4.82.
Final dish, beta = 5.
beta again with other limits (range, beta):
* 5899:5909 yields 5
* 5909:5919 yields 3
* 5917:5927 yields 5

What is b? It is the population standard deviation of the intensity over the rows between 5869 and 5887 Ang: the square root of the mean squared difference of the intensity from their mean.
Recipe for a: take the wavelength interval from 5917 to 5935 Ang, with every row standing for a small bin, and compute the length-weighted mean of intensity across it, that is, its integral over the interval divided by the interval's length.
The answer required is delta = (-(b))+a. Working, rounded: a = 4.23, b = 0.1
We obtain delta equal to 4.2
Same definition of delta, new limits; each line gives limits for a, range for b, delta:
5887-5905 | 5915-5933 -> 3.4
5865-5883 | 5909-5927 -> 3.2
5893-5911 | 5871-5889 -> 4.5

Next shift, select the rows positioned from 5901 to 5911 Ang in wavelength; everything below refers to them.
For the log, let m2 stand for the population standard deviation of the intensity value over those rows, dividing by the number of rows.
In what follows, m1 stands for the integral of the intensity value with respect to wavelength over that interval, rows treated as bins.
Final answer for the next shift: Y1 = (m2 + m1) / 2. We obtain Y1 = 23.2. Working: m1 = 46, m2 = 0.13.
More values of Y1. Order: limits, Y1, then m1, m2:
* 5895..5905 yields 22.7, 45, 0.17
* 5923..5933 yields 20.6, 41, 0.51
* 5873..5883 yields 24.1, 48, 0.08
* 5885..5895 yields 23.1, 46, 0.19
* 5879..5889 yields 24.1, 48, 0.09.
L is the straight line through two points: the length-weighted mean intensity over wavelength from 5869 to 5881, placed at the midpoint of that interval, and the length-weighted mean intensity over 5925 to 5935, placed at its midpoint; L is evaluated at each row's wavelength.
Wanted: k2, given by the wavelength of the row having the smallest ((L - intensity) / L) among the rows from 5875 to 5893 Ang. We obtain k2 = 5886 Ang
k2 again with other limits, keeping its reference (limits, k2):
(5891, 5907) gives 5904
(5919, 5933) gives 5924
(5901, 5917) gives 5914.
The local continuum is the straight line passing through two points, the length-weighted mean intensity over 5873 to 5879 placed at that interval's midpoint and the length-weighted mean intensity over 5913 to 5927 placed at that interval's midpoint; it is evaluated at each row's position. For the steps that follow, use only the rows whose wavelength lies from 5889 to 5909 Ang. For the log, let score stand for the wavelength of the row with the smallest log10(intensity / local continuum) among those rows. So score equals 5898 Ang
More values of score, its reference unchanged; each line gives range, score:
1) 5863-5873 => 5868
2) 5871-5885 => 5884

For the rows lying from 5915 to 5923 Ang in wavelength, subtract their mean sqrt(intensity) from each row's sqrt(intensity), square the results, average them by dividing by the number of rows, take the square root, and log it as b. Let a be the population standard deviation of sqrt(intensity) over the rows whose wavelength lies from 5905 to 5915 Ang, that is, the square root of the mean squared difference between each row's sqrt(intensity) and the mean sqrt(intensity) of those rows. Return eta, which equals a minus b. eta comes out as 0.11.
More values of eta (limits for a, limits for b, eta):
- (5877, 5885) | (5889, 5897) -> -0.01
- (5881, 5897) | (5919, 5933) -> -0.08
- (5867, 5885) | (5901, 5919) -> -0.30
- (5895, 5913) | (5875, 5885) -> 0.03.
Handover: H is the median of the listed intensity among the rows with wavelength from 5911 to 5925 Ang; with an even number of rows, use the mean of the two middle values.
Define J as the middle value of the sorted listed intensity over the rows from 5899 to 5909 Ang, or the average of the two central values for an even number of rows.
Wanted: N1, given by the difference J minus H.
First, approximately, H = 4.73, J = 4.56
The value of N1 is -0.17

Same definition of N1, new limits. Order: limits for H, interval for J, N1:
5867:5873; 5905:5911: -0.12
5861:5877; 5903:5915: -0.16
